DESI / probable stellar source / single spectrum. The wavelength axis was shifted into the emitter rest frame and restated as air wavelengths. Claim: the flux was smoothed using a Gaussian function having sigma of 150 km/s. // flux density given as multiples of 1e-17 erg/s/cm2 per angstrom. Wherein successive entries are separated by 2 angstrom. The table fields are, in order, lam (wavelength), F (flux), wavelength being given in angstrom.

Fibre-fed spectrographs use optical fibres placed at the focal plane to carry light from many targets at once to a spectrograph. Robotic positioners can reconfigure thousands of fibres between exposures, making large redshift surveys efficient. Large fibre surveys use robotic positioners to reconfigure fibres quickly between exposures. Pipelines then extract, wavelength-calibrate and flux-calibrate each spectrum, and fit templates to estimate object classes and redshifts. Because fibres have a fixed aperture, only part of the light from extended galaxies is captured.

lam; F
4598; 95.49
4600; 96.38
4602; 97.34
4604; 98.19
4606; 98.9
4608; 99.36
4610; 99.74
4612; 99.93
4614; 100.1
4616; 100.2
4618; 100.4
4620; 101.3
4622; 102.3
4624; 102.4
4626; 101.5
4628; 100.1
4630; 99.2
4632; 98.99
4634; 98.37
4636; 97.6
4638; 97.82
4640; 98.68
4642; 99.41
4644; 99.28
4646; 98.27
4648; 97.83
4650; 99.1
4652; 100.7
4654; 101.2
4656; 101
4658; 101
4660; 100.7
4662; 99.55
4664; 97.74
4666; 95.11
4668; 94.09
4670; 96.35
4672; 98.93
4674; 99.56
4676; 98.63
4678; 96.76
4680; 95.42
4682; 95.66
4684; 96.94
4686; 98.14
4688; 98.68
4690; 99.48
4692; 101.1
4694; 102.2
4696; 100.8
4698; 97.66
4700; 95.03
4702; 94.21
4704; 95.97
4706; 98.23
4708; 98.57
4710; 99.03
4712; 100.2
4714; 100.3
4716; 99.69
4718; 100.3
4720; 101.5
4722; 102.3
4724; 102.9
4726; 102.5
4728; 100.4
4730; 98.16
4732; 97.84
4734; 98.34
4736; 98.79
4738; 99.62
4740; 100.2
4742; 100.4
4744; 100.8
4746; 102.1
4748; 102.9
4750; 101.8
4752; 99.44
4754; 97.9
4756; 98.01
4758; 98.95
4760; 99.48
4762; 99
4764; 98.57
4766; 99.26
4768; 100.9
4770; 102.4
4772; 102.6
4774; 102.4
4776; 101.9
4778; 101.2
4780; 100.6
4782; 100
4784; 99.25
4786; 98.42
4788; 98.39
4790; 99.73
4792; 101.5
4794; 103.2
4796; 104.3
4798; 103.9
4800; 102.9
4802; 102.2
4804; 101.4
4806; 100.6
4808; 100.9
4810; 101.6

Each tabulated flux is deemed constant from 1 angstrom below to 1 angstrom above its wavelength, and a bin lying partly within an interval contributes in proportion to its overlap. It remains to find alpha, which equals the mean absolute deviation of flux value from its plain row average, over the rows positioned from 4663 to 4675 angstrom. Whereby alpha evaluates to 1.8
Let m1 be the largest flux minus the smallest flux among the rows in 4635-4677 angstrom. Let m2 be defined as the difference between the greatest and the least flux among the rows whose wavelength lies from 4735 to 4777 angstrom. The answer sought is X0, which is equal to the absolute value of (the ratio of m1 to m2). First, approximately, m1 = 7.1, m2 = 5.0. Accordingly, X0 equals 1.4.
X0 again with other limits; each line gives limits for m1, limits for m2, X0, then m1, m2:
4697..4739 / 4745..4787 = 1.7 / 8.7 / 5.0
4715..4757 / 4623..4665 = 1.1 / 5.1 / 4.8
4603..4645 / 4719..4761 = 0.9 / 4.8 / 5.1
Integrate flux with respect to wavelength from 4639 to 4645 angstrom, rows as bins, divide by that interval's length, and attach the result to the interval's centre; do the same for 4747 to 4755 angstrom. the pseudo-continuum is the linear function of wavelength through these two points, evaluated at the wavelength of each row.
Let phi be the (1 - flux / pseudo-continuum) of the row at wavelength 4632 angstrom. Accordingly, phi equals 0.00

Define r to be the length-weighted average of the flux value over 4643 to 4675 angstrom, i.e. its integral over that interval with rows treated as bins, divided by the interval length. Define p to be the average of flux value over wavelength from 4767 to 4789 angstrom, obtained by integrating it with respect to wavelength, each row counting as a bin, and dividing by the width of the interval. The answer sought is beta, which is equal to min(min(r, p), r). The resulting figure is 98.8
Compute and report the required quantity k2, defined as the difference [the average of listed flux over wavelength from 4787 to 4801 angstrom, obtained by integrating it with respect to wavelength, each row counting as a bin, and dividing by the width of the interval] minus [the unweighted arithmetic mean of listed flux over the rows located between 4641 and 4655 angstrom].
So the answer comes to 2.6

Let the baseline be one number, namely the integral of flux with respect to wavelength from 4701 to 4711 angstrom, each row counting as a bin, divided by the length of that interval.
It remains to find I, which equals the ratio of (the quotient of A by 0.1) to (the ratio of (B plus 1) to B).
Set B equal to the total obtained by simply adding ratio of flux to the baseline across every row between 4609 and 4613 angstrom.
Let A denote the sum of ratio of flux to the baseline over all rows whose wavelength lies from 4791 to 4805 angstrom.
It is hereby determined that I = 50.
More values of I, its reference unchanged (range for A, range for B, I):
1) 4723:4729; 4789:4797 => 25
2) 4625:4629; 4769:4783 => 18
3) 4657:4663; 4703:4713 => 26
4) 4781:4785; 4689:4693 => 14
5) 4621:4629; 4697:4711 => 37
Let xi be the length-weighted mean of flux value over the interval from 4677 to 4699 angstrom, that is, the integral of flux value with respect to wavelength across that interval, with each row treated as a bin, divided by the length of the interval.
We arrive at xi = 98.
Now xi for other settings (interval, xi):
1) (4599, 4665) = 100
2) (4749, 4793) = 100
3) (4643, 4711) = 98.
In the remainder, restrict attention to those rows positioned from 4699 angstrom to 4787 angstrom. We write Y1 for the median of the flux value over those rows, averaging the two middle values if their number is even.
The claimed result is 100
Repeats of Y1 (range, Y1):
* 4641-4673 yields 99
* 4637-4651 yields 99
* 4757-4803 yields 101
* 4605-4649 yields 99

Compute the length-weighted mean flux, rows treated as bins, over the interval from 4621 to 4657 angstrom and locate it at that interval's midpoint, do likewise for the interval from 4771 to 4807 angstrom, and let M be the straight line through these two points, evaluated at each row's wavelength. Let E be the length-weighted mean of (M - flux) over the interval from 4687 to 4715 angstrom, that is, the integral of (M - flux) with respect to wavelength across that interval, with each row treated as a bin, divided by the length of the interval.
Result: 1.7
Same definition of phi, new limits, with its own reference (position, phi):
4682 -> 0.04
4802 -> -0.01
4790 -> 0.01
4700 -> 0.05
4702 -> 0.06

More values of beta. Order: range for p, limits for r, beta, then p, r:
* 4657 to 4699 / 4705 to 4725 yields 98.3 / 98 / 100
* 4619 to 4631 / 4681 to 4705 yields 98.0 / 101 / 98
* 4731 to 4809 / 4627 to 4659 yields 99.3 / 101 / 99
